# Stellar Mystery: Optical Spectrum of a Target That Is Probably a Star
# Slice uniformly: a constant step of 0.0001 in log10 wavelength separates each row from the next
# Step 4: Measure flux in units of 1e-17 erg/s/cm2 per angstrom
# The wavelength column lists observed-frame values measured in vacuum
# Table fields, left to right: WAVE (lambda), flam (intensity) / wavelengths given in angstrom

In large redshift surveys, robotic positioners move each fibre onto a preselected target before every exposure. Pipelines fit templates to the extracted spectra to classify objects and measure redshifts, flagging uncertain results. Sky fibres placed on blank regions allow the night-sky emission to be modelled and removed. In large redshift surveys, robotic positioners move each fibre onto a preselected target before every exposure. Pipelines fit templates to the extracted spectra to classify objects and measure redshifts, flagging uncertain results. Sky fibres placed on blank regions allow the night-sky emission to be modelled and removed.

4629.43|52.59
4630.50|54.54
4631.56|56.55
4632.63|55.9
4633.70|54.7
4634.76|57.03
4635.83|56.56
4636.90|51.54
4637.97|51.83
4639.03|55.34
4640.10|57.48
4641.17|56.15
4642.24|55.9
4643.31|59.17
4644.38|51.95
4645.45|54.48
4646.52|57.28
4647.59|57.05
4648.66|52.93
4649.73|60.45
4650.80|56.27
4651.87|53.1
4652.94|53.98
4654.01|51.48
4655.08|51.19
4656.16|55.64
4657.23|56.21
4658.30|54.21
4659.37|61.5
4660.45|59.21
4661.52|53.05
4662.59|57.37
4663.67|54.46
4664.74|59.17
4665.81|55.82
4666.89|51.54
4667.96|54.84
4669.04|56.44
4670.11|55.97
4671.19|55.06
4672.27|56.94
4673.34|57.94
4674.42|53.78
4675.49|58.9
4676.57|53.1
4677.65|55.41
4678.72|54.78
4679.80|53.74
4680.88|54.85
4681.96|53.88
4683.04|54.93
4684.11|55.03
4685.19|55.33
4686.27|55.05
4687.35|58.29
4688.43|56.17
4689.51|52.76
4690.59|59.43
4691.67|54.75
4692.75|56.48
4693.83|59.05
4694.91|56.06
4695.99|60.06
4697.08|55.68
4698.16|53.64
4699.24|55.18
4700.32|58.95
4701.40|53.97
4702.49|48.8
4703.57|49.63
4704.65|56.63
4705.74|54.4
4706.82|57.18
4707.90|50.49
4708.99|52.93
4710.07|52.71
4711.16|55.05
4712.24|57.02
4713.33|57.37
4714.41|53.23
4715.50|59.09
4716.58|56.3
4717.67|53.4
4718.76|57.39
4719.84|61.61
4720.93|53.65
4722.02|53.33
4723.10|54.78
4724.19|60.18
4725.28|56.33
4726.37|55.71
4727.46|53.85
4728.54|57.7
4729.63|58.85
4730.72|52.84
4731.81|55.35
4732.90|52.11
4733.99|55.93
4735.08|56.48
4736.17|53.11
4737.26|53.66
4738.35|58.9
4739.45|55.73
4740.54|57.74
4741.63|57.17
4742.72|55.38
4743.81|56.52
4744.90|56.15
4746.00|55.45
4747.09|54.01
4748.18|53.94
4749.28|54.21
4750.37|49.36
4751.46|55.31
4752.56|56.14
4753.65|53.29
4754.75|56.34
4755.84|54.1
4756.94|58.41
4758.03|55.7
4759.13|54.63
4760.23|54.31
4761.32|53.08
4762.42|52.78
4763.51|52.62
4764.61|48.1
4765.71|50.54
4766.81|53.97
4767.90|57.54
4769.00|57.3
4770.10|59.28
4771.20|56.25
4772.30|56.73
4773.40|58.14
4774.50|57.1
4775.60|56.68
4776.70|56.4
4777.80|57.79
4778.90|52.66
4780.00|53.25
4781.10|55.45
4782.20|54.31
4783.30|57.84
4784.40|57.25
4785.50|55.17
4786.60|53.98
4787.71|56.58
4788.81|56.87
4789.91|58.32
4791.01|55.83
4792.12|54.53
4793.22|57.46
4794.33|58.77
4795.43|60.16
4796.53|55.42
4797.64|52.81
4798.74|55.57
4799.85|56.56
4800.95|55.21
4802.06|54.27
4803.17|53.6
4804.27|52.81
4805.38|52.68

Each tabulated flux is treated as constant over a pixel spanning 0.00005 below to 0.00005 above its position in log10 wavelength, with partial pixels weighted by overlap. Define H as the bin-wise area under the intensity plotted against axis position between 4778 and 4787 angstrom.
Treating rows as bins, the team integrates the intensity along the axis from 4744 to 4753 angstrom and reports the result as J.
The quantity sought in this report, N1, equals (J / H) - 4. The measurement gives -3.01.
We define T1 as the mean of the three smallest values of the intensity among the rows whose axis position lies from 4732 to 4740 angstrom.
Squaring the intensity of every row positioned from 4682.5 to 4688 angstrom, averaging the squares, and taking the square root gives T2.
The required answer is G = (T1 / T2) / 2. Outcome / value 0.475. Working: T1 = 53.0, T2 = 55.7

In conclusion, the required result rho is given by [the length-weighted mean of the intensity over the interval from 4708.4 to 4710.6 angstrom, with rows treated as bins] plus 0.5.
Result 53.2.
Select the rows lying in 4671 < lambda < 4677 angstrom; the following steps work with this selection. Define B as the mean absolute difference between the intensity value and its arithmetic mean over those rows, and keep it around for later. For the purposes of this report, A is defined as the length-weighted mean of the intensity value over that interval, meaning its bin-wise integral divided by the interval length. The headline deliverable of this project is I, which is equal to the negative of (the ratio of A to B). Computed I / -28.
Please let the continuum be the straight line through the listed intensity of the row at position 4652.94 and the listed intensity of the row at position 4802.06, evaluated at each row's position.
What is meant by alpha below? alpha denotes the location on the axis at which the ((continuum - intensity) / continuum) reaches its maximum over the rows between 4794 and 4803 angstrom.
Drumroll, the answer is 4797.64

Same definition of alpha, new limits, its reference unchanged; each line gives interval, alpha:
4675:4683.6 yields 4676.57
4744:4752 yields 4750.37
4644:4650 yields 4644.38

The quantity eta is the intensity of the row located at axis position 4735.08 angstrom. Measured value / 56.48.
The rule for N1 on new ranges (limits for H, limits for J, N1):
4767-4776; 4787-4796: -3.00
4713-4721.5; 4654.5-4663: -3.01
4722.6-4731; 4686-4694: -3.05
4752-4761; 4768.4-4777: -3.01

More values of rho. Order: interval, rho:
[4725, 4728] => 55.7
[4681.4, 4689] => 56.0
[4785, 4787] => 55.2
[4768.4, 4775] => 57.9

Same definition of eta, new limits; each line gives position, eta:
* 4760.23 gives 54.31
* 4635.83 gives 56.56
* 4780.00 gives 53.25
